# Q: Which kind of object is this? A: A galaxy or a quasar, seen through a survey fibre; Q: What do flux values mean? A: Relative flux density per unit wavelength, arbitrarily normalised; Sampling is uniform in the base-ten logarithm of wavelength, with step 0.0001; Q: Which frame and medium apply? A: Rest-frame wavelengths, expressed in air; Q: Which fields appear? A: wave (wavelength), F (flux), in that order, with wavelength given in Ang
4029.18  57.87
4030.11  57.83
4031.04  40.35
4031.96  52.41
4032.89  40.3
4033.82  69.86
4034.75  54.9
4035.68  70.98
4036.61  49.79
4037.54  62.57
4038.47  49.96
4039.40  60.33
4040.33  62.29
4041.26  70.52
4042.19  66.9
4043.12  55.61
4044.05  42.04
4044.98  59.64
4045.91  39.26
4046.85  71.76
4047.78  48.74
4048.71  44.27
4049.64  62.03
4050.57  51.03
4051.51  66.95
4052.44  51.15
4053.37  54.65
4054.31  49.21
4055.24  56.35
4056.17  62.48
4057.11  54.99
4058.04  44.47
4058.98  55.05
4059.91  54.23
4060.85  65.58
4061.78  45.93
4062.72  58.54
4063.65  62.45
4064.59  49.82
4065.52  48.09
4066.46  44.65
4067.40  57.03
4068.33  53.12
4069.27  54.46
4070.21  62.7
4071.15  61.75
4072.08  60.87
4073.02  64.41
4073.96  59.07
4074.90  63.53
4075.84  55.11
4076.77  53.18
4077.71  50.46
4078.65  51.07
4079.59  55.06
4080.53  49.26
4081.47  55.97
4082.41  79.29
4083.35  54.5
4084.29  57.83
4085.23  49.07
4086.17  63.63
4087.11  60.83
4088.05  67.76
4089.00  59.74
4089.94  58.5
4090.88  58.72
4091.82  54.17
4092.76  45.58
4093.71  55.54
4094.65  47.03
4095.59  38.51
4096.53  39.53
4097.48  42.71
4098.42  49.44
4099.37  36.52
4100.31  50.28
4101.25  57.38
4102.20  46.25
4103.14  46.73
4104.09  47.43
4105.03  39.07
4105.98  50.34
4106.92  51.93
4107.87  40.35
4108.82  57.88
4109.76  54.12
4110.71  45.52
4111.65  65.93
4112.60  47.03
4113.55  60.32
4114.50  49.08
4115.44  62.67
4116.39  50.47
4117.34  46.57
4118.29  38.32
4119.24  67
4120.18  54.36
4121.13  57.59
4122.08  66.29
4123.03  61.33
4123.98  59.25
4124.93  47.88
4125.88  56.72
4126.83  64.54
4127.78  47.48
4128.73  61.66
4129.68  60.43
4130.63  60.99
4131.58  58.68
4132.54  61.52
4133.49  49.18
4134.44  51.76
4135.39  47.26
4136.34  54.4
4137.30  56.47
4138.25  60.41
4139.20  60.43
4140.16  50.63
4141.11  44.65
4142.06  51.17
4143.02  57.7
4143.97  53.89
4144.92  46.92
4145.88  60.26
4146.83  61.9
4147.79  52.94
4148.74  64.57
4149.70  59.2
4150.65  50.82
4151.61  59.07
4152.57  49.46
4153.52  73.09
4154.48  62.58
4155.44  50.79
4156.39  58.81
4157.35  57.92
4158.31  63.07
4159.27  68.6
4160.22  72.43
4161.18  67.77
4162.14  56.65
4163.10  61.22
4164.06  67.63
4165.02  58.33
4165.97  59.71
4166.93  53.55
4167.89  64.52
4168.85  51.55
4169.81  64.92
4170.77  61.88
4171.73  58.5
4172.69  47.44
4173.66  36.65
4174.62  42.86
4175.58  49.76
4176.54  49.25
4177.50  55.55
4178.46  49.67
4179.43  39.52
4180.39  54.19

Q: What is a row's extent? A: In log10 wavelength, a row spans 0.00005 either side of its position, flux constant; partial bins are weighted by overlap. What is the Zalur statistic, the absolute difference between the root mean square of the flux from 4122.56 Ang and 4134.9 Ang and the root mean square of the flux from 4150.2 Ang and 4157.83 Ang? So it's 1.0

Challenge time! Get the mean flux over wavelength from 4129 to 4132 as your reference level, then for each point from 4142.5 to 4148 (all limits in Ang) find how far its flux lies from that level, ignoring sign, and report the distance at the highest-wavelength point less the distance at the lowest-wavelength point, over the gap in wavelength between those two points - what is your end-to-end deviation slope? 1.0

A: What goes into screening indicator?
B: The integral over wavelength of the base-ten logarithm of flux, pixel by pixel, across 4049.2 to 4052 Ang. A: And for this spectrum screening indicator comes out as 4.97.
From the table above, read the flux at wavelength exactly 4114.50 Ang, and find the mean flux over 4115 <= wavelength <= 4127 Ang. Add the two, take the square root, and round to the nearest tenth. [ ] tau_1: 10.3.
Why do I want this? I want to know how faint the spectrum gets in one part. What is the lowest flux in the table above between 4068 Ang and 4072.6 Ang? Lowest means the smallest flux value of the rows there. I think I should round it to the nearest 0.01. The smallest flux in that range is 53.12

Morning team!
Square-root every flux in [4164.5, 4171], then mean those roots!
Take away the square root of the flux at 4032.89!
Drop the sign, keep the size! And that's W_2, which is 1.34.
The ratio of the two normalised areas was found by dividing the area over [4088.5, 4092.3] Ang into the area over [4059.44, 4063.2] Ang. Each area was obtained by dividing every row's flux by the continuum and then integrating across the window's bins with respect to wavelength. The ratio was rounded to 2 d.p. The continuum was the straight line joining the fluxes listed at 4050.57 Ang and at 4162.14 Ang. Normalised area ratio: 0.99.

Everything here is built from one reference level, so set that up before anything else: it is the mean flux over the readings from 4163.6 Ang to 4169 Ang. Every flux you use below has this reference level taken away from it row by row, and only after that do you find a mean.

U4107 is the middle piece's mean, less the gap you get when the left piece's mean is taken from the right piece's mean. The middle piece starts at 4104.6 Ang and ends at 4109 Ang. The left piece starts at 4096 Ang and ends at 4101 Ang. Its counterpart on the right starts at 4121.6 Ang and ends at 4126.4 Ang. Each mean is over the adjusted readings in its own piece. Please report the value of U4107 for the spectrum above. -26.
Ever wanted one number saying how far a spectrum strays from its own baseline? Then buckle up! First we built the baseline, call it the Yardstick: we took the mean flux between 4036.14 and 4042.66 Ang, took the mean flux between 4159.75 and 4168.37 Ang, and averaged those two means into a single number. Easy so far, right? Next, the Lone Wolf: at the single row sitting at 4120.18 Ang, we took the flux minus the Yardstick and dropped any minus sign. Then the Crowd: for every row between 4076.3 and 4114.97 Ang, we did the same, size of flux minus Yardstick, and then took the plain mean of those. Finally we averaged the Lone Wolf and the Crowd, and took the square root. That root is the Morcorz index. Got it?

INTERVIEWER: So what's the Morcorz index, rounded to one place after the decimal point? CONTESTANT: 3.0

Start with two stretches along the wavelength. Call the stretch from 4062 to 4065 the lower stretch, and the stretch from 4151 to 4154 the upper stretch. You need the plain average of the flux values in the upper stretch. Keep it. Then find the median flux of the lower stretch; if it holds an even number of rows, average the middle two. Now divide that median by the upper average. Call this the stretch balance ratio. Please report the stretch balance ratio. 0.97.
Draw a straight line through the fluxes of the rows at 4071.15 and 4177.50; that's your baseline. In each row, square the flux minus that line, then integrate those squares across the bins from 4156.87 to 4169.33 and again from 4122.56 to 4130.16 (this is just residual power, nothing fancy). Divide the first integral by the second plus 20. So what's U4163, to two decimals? 2.63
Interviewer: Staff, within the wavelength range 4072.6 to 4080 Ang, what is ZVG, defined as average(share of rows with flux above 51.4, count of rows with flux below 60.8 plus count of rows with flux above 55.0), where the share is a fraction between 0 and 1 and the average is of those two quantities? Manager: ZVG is 5.9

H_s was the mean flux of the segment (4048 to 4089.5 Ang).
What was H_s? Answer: 56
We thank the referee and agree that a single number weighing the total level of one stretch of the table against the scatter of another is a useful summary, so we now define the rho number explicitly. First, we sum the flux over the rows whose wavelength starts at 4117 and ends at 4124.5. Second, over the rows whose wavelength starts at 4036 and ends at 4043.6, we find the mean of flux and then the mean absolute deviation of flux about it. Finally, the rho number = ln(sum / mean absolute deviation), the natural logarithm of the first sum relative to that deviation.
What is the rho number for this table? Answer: 4.3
